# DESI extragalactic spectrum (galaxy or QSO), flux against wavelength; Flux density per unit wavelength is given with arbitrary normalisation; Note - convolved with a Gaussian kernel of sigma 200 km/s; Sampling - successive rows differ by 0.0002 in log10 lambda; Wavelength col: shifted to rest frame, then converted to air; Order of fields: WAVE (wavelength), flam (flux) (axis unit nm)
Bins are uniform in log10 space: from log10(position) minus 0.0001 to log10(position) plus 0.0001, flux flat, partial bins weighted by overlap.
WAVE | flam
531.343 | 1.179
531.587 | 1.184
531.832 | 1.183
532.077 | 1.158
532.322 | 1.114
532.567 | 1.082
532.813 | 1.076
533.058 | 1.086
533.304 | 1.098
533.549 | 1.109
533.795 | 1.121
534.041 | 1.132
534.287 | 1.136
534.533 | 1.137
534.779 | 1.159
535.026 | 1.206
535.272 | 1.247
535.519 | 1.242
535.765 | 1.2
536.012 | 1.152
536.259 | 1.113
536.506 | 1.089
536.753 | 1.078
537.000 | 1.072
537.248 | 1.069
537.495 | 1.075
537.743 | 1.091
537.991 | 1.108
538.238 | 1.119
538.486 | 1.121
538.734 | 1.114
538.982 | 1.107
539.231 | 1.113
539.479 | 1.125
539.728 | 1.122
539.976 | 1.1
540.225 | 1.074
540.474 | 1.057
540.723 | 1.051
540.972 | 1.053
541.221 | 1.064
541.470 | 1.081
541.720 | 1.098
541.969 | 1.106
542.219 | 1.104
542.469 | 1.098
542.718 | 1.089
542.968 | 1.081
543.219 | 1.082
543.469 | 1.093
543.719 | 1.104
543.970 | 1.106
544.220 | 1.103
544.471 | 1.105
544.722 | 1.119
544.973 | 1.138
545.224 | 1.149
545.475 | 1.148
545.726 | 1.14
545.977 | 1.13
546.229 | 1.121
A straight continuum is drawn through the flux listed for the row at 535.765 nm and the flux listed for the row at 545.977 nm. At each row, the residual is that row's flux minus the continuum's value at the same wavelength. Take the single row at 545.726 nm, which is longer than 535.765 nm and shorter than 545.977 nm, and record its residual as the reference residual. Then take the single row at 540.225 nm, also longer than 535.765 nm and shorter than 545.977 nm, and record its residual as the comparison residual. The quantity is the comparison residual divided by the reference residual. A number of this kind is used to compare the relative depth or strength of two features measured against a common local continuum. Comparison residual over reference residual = -11.5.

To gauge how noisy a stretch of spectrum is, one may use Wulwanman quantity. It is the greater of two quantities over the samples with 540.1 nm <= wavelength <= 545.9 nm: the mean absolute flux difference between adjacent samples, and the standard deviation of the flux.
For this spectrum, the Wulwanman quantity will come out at 0.028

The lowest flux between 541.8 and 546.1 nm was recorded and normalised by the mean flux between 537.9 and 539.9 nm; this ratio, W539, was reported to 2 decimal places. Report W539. 0.97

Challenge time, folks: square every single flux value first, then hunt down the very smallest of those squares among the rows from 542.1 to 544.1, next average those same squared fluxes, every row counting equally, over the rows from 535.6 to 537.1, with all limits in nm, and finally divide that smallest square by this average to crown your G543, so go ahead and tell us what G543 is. 0.93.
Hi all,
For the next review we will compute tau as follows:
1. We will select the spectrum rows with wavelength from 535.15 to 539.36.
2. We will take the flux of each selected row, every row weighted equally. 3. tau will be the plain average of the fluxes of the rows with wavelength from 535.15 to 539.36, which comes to 1.12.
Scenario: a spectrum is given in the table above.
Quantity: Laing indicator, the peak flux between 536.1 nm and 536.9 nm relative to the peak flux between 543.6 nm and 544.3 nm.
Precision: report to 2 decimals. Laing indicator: 1.01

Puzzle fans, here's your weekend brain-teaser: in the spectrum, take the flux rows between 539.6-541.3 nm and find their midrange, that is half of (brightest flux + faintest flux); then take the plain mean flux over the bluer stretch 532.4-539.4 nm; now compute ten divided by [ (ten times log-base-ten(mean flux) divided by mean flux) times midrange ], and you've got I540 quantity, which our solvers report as 20.5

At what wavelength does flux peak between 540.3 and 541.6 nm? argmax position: 541.470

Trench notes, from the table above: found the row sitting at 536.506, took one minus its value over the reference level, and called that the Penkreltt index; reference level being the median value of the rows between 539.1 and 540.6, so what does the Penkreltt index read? 0.016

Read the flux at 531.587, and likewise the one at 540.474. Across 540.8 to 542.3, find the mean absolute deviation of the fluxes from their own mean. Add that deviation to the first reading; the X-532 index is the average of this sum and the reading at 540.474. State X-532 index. 1.13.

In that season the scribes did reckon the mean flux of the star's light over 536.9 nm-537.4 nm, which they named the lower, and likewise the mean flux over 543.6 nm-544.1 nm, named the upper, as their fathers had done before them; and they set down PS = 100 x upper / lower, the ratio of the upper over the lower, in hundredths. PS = 103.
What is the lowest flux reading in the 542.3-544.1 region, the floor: 1.081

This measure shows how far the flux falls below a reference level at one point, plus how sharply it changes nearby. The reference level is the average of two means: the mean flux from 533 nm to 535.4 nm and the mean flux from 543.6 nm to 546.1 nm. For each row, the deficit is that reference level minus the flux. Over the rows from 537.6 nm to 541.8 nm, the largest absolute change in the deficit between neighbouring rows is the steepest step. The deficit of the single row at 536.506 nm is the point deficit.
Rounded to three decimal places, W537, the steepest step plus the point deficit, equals 0.071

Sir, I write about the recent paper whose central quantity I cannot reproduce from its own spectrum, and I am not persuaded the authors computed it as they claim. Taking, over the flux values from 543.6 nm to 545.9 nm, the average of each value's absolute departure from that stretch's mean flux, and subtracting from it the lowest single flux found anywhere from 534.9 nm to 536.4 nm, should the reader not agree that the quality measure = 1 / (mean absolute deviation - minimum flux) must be -0.913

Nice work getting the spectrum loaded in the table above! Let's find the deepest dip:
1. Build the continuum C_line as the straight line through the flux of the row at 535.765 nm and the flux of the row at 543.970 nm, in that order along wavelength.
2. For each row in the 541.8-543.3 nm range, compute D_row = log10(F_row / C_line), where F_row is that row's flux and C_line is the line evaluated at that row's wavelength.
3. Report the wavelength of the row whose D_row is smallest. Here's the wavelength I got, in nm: 542.968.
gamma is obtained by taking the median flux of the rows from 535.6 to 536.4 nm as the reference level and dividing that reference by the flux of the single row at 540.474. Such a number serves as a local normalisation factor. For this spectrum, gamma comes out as 1.09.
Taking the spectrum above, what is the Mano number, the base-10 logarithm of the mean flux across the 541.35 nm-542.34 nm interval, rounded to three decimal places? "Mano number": 0.040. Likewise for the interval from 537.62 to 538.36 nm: 0.044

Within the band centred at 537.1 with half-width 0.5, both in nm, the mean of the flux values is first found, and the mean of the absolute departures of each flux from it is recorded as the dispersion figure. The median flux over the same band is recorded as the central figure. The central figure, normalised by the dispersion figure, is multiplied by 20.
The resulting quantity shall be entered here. 7157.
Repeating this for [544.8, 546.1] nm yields 3800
